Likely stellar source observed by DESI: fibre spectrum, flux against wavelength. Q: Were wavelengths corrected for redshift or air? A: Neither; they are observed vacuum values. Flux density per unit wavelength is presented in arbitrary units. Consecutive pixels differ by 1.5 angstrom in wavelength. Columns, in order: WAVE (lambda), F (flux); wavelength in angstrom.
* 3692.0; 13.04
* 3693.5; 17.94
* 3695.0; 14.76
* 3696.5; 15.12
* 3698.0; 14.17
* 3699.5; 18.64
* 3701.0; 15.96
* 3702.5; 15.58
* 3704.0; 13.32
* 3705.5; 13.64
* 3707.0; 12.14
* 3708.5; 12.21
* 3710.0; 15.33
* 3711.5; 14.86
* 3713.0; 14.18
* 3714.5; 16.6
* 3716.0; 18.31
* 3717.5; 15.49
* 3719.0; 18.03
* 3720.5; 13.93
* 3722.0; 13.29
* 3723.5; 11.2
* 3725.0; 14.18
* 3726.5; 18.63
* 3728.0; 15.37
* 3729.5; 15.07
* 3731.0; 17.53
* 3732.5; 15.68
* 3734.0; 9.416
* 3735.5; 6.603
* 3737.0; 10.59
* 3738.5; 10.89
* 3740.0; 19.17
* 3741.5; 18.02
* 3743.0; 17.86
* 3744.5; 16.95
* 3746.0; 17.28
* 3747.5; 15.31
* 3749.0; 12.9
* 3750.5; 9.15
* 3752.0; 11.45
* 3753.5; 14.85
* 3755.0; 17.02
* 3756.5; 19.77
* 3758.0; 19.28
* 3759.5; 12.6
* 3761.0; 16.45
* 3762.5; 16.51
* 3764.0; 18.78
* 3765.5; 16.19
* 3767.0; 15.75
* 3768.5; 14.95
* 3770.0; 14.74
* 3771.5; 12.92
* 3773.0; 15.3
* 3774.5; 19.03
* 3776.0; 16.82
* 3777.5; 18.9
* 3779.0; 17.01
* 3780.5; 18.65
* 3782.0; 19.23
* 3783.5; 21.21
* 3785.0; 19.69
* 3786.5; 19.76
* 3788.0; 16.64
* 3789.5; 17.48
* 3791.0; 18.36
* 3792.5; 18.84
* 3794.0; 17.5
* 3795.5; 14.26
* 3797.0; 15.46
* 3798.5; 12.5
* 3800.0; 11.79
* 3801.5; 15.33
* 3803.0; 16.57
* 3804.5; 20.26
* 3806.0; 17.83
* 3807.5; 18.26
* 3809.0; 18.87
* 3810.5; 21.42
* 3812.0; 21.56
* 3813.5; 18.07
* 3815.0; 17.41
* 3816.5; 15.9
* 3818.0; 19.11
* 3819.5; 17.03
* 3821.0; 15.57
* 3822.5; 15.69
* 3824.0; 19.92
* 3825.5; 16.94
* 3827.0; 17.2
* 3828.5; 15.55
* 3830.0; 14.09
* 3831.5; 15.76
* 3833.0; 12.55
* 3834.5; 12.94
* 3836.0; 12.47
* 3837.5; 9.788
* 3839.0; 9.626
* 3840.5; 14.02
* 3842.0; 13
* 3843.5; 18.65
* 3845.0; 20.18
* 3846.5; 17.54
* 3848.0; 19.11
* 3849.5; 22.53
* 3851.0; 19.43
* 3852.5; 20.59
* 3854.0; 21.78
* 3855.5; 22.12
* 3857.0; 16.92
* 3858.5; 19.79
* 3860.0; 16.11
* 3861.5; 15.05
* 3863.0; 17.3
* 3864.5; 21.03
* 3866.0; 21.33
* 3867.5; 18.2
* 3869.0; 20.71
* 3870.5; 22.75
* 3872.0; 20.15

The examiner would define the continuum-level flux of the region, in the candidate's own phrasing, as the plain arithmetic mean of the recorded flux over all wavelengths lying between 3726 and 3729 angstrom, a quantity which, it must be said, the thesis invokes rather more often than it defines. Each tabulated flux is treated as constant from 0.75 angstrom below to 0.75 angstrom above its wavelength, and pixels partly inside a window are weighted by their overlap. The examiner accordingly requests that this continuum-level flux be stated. 17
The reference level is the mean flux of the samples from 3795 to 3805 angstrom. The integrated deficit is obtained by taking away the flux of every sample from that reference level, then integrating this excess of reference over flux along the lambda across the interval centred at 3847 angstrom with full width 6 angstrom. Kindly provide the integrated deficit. -28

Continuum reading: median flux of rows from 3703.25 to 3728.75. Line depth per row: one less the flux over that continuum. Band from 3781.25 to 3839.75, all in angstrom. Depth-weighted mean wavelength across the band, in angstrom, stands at 3799.8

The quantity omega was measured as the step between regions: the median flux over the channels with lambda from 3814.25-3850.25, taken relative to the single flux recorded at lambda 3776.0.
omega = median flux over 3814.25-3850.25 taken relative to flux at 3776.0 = -1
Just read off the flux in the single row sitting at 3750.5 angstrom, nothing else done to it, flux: 9.15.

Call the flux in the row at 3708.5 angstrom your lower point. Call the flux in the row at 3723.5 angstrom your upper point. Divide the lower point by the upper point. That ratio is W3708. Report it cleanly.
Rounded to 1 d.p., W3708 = 1.1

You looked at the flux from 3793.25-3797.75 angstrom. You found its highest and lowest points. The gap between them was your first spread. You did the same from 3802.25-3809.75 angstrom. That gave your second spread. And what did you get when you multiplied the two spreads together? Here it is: 12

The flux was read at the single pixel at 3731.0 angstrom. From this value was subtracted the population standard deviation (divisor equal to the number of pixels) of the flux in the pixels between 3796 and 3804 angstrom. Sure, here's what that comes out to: 15.7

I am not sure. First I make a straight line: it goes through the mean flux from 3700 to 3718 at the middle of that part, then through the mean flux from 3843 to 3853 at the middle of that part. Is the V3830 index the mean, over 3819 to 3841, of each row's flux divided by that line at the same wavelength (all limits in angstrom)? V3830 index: 0.77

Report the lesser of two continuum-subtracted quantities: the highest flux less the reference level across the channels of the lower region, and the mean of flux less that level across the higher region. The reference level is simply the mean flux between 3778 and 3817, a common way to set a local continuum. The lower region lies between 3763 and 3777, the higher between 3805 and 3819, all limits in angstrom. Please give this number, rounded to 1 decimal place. 1.0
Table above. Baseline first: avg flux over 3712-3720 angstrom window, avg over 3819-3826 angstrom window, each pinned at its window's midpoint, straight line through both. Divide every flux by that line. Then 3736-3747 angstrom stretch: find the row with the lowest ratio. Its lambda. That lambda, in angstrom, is 3737.0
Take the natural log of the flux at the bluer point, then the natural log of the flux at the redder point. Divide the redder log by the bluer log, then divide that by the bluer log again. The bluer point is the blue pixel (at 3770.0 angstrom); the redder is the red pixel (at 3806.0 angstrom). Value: 0.40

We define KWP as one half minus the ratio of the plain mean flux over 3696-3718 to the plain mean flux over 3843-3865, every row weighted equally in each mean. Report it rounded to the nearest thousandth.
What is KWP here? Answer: -0.283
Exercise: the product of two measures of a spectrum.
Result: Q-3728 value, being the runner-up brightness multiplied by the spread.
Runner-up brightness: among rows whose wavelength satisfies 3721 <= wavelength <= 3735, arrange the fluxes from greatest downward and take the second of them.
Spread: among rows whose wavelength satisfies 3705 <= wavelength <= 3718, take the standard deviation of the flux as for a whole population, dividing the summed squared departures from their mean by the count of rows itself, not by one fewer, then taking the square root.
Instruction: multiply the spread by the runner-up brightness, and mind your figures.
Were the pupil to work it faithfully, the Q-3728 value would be 33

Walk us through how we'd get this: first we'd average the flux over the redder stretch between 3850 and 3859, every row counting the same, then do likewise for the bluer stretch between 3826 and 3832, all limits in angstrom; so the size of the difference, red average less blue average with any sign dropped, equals 4.5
